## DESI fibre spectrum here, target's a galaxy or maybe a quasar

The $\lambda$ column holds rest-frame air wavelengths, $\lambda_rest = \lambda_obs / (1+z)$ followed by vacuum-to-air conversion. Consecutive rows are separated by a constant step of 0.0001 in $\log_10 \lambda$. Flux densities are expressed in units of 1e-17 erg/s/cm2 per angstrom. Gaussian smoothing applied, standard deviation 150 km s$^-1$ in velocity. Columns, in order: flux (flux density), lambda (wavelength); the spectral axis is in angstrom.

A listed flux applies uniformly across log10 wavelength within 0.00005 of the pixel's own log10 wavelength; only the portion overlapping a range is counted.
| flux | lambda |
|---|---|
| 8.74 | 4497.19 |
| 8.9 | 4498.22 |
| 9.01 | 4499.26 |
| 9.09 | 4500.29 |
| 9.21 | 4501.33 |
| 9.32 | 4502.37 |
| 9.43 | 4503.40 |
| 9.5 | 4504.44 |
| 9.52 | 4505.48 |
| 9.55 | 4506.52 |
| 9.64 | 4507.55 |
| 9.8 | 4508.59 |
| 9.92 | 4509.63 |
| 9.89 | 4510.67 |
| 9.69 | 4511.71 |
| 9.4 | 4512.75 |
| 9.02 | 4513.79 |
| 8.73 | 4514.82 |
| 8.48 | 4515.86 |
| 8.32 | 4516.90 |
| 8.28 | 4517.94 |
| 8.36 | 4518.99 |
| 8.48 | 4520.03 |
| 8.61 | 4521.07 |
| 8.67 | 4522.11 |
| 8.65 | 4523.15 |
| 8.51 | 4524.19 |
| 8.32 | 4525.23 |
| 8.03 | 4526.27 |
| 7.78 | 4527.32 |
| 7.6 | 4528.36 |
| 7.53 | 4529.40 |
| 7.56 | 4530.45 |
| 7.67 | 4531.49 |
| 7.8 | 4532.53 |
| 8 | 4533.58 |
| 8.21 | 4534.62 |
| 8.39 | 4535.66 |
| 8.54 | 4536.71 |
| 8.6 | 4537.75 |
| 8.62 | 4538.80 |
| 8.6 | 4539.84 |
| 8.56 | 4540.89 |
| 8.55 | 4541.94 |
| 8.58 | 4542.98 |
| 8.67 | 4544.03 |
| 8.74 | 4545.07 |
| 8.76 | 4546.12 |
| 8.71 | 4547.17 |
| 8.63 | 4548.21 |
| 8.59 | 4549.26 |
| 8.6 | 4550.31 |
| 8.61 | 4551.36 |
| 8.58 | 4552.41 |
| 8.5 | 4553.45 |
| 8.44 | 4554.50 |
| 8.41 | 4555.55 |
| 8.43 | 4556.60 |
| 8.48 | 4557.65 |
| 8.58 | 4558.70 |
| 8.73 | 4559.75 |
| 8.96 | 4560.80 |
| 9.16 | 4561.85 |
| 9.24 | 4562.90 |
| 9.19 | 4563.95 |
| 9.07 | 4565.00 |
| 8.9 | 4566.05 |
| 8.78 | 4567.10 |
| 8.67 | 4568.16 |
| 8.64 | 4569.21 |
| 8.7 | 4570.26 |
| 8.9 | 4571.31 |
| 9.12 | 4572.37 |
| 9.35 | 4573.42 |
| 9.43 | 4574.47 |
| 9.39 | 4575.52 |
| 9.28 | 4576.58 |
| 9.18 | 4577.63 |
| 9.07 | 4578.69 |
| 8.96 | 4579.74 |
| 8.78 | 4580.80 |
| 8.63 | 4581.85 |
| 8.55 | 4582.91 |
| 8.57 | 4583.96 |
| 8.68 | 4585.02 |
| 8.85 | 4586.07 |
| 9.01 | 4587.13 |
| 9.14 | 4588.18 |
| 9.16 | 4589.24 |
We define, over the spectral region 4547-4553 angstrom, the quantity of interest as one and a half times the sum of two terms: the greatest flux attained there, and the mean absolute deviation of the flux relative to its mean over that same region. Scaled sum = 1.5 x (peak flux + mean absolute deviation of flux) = 13.1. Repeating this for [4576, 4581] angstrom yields 14.1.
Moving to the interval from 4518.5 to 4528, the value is 13.3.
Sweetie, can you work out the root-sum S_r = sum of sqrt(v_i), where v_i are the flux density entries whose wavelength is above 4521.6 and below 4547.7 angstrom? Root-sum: 72.0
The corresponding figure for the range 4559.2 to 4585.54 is 74.8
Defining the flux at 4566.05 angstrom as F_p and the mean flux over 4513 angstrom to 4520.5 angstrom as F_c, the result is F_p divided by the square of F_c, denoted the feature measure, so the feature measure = 0.122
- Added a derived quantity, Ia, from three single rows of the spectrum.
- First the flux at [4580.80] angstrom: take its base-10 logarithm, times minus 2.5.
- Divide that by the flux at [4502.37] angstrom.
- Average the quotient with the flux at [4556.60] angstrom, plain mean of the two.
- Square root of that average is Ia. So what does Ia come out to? 2.02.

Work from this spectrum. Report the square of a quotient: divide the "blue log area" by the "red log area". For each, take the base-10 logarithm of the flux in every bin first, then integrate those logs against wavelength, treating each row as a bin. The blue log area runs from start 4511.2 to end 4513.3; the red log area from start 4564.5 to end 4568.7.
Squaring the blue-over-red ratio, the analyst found 0.3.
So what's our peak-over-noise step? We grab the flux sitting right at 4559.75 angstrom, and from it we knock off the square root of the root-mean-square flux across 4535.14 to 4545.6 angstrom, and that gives 5.8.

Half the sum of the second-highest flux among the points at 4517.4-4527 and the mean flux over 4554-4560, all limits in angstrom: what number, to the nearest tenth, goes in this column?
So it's 8.6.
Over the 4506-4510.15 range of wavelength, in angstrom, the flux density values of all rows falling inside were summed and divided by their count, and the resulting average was 9.7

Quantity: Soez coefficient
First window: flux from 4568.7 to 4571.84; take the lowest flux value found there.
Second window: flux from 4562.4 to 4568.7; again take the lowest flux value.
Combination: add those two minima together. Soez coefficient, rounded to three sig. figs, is 17.3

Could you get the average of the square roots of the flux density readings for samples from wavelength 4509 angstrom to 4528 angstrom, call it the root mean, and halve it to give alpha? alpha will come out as 1.476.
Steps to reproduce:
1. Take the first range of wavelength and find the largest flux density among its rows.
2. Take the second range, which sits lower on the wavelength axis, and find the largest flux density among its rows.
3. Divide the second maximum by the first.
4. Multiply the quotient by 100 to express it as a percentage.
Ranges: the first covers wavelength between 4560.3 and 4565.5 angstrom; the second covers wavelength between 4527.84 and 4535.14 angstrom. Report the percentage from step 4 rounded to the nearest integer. 89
